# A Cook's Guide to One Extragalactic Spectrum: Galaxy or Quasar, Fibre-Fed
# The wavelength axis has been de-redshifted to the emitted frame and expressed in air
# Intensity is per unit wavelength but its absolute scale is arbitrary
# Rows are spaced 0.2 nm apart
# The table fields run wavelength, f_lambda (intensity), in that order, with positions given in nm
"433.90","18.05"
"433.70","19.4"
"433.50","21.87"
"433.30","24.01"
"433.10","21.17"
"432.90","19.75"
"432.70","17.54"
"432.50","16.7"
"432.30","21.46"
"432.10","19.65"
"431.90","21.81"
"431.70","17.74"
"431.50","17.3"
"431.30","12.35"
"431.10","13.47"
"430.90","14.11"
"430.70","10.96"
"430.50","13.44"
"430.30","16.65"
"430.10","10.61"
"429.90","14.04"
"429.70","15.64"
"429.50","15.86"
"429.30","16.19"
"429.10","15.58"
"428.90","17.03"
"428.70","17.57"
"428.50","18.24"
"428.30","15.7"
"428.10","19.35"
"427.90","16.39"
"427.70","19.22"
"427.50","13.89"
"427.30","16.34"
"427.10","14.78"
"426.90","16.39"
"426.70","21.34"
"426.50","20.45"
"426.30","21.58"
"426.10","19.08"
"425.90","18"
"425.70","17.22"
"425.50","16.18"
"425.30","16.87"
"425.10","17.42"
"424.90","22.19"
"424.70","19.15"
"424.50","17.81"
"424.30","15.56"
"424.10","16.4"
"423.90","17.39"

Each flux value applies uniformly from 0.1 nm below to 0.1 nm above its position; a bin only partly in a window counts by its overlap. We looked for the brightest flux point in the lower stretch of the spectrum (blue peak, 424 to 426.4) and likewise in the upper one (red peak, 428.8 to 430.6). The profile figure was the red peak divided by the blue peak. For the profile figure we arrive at 0.77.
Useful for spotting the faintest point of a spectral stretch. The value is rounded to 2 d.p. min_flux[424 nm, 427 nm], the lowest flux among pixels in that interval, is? 15.56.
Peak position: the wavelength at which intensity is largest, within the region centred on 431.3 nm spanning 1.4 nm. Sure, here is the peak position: 431.90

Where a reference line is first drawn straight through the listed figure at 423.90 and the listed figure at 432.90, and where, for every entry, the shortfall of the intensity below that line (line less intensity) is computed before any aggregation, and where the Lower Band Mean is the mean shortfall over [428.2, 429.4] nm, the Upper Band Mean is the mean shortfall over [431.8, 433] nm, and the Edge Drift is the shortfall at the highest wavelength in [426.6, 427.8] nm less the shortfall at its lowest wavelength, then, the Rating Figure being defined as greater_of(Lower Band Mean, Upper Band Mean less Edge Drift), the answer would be 2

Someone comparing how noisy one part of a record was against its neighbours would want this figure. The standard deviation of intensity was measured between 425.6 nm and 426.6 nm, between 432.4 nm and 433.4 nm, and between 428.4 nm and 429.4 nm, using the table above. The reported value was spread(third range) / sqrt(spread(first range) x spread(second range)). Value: 0.47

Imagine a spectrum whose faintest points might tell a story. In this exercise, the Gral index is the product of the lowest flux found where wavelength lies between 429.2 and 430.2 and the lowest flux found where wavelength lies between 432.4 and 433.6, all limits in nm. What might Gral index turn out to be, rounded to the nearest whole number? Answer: 177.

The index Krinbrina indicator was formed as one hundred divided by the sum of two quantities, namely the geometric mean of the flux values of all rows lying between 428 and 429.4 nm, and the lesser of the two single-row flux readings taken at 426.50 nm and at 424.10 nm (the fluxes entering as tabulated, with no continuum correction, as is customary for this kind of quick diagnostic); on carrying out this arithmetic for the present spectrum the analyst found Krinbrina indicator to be 2.99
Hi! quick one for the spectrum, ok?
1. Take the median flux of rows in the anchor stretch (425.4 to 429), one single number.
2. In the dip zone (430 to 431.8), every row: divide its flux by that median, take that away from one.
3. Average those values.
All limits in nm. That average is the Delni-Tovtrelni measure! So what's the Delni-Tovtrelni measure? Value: 0.19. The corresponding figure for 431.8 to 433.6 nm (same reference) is -0.18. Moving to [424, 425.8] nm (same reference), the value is -0.01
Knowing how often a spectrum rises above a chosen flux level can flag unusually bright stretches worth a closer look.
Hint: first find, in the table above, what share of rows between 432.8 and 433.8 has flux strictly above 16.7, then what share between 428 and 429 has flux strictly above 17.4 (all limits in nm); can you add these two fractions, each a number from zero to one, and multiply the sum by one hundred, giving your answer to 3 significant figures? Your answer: 160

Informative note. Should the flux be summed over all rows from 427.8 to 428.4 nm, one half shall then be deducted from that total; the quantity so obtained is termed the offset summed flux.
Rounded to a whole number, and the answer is 51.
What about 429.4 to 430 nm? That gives 45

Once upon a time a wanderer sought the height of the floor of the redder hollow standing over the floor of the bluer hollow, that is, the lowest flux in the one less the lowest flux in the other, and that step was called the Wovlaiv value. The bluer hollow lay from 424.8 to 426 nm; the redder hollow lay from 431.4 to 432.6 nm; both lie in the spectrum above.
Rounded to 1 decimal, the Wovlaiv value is 0.5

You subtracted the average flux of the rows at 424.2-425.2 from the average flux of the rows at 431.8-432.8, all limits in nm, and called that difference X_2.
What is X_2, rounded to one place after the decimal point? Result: 1.0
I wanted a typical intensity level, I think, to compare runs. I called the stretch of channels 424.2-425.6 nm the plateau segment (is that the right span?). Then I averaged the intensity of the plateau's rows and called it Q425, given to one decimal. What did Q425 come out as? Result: 17.9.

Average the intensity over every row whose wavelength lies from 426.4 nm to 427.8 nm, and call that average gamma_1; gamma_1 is 17.5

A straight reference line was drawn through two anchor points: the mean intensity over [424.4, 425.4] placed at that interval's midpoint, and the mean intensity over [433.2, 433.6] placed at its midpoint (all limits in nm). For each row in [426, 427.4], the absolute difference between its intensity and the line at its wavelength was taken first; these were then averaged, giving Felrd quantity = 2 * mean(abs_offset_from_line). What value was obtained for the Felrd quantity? 4.8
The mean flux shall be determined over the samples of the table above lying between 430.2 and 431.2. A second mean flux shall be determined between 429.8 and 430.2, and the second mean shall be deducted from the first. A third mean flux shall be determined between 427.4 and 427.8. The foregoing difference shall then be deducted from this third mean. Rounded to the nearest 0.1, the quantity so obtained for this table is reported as 15.2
